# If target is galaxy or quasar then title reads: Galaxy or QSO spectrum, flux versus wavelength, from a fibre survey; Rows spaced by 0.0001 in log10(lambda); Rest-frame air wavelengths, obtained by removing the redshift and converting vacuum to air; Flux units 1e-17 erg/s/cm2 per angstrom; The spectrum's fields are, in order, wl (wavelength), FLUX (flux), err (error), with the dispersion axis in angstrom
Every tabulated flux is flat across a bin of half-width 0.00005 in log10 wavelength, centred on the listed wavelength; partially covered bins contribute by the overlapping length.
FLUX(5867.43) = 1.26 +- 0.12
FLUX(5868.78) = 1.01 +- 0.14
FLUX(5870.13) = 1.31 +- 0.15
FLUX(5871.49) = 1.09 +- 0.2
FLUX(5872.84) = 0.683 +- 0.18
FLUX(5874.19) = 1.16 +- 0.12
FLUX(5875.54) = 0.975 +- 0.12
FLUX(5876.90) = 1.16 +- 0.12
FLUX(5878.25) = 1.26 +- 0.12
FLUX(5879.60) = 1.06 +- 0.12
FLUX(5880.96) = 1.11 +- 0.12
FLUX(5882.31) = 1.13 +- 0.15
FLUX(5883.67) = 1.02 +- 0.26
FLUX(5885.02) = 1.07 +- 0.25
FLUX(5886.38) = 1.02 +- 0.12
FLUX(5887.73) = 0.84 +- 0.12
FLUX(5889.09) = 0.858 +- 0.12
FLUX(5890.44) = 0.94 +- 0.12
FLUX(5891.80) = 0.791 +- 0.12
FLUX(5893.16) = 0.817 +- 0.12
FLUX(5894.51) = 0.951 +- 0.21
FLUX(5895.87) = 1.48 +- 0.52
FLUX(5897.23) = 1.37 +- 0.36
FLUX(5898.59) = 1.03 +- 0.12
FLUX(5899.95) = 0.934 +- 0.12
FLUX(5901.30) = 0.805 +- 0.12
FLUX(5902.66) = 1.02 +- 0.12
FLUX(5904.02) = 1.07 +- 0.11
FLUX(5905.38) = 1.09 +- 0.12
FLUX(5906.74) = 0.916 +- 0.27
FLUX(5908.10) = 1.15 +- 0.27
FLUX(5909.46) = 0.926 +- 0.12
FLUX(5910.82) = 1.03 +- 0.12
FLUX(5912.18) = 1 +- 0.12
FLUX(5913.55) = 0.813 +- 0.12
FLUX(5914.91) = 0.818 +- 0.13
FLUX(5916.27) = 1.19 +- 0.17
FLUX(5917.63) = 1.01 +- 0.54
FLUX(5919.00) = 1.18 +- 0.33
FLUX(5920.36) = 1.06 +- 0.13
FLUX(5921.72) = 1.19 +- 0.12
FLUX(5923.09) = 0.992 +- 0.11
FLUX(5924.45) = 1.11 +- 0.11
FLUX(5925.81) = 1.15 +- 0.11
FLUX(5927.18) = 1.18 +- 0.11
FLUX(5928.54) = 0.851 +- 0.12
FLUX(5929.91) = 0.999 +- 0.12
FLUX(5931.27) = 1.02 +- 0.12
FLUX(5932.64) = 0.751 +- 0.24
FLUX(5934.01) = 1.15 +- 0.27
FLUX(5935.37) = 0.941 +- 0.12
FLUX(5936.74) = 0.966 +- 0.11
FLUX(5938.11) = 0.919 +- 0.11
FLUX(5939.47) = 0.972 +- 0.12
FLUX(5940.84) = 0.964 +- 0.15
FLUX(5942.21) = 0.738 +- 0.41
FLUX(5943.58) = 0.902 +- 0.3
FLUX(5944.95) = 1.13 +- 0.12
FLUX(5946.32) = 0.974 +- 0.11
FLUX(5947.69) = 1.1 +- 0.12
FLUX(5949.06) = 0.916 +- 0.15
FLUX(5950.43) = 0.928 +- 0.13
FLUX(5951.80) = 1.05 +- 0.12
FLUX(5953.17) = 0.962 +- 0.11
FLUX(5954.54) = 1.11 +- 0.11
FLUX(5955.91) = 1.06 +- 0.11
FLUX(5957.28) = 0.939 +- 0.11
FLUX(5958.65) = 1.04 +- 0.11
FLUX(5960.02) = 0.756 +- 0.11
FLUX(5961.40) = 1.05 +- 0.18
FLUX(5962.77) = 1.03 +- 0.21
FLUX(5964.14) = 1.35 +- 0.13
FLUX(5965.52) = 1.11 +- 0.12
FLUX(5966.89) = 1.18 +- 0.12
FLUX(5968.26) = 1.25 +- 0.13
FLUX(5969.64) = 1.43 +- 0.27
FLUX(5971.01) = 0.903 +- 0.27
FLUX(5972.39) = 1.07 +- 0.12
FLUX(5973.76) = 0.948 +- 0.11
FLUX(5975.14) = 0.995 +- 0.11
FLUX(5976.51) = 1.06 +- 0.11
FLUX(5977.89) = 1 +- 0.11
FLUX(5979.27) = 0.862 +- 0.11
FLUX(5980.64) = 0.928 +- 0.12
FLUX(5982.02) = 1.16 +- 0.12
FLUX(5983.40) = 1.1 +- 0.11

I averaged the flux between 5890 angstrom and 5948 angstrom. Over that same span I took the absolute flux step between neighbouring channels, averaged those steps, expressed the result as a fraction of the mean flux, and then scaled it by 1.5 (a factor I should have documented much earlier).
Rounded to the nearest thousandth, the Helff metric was 0.231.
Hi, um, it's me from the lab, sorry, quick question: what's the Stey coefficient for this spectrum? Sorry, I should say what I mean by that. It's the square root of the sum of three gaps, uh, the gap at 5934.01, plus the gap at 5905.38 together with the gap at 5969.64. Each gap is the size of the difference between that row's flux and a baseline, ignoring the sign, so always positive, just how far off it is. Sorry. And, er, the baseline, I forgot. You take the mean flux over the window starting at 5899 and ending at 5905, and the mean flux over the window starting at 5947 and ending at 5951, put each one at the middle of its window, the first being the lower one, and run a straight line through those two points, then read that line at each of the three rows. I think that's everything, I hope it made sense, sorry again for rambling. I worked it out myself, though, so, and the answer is 0.86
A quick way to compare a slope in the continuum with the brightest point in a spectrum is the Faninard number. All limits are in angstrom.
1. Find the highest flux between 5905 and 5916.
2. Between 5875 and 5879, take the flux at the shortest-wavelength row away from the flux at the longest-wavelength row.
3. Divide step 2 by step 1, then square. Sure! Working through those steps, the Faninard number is 0.061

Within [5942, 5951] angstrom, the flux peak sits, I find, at 5944.95 angstrom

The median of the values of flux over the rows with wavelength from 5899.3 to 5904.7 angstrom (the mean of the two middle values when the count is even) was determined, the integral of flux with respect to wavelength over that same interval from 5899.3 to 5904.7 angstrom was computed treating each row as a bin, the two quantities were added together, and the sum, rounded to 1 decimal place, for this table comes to 6.2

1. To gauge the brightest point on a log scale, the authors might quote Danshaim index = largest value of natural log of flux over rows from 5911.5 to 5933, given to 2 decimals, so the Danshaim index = 0.17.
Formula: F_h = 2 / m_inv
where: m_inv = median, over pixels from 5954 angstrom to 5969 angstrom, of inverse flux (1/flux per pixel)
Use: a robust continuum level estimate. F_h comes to 2.12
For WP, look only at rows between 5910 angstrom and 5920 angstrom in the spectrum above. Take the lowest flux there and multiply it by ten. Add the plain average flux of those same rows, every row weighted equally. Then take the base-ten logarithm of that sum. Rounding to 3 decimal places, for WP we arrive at 0.961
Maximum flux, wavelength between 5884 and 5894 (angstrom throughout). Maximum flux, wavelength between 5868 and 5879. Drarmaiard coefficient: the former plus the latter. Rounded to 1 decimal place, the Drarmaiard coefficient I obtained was 2.4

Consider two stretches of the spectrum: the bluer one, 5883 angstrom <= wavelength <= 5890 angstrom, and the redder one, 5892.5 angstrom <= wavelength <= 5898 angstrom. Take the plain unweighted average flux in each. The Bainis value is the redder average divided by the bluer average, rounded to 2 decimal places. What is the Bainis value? 1.20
